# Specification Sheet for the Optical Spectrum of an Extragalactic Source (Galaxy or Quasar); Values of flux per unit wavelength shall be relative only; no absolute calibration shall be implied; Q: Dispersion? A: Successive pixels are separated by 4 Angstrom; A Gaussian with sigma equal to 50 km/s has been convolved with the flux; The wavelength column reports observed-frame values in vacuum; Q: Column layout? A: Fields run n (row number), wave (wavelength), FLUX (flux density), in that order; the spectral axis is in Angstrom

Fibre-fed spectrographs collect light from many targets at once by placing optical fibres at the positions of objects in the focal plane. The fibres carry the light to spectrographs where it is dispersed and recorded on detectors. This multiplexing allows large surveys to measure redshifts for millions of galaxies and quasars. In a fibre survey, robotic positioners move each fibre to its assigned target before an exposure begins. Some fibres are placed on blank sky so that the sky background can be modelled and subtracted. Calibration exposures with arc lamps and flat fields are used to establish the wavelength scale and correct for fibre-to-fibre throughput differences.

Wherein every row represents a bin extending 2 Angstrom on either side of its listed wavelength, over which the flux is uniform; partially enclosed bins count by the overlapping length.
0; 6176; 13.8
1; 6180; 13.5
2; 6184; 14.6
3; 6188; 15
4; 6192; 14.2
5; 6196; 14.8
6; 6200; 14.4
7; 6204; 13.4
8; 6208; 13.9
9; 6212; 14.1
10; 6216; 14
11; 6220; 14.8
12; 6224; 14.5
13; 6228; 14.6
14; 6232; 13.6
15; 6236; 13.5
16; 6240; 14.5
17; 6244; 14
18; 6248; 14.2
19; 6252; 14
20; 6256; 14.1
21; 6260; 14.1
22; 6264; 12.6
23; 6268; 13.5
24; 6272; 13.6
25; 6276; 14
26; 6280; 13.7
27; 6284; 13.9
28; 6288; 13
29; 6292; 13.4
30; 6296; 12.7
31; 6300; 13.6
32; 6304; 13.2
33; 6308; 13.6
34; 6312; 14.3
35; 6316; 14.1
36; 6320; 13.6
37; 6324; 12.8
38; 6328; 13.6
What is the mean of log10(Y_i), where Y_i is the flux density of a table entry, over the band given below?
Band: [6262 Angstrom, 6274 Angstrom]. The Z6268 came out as 1.12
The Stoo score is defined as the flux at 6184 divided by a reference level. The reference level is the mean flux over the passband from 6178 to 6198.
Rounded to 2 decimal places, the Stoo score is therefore 1.01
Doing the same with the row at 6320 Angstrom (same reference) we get 0.94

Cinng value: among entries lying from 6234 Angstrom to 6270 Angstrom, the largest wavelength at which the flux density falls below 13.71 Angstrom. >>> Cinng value 6268 Angstrom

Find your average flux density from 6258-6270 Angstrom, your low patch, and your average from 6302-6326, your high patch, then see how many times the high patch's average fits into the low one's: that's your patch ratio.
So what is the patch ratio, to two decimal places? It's 0.99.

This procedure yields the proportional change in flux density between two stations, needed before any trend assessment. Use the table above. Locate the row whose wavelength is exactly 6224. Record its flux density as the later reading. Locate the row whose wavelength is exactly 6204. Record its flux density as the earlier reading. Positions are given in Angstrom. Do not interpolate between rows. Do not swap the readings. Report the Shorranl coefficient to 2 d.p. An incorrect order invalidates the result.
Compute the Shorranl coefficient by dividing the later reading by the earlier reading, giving 1.08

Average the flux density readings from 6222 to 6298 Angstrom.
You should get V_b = 13.8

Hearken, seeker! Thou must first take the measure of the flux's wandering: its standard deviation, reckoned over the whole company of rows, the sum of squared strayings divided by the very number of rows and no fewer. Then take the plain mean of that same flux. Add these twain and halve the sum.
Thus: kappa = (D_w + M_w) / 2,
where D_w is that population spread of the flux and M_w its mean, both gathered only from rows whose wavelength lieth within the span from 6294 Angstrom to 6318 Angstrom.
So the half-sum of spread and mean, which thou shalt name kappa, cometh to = 7.06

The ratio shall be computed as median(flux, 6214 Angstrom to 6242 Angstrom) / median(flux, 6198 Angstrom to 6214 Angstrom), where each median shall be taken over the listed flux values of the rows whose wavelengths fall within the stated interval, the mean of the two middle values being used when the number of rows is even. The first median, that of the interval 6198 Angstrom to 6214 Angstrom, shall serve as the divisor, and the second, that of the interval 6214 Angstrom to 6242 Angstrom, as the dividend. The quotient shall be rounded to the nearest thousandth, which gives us 1.036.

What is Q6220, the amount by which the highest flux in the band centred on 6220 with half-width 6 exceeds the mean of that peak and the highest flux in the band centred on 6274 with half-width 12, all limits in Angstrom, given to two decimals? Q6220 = 0.40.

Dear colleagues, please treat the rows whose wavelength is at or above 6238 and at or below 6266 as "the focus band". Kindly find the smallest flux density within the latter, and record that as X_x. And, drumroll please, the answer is 12.6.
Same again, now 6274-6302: 12.7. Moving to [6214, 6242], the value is 13.5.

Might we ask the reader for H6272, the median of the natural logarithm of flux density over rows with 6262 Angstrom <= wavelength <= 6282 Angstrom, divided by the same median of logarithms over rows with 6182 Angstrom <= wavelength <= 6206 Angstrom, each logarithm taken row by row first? 0.976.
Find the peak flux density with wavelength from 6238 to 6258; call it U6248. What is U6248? 14.5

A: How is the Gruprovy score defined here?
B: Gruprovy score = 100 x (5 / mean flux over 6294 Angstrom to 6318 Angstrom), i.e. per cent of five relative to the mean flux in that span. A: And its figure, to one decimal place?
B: 36.8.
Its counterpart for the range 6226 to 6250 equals 35.5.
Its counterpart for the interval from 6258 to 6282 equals 36.8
